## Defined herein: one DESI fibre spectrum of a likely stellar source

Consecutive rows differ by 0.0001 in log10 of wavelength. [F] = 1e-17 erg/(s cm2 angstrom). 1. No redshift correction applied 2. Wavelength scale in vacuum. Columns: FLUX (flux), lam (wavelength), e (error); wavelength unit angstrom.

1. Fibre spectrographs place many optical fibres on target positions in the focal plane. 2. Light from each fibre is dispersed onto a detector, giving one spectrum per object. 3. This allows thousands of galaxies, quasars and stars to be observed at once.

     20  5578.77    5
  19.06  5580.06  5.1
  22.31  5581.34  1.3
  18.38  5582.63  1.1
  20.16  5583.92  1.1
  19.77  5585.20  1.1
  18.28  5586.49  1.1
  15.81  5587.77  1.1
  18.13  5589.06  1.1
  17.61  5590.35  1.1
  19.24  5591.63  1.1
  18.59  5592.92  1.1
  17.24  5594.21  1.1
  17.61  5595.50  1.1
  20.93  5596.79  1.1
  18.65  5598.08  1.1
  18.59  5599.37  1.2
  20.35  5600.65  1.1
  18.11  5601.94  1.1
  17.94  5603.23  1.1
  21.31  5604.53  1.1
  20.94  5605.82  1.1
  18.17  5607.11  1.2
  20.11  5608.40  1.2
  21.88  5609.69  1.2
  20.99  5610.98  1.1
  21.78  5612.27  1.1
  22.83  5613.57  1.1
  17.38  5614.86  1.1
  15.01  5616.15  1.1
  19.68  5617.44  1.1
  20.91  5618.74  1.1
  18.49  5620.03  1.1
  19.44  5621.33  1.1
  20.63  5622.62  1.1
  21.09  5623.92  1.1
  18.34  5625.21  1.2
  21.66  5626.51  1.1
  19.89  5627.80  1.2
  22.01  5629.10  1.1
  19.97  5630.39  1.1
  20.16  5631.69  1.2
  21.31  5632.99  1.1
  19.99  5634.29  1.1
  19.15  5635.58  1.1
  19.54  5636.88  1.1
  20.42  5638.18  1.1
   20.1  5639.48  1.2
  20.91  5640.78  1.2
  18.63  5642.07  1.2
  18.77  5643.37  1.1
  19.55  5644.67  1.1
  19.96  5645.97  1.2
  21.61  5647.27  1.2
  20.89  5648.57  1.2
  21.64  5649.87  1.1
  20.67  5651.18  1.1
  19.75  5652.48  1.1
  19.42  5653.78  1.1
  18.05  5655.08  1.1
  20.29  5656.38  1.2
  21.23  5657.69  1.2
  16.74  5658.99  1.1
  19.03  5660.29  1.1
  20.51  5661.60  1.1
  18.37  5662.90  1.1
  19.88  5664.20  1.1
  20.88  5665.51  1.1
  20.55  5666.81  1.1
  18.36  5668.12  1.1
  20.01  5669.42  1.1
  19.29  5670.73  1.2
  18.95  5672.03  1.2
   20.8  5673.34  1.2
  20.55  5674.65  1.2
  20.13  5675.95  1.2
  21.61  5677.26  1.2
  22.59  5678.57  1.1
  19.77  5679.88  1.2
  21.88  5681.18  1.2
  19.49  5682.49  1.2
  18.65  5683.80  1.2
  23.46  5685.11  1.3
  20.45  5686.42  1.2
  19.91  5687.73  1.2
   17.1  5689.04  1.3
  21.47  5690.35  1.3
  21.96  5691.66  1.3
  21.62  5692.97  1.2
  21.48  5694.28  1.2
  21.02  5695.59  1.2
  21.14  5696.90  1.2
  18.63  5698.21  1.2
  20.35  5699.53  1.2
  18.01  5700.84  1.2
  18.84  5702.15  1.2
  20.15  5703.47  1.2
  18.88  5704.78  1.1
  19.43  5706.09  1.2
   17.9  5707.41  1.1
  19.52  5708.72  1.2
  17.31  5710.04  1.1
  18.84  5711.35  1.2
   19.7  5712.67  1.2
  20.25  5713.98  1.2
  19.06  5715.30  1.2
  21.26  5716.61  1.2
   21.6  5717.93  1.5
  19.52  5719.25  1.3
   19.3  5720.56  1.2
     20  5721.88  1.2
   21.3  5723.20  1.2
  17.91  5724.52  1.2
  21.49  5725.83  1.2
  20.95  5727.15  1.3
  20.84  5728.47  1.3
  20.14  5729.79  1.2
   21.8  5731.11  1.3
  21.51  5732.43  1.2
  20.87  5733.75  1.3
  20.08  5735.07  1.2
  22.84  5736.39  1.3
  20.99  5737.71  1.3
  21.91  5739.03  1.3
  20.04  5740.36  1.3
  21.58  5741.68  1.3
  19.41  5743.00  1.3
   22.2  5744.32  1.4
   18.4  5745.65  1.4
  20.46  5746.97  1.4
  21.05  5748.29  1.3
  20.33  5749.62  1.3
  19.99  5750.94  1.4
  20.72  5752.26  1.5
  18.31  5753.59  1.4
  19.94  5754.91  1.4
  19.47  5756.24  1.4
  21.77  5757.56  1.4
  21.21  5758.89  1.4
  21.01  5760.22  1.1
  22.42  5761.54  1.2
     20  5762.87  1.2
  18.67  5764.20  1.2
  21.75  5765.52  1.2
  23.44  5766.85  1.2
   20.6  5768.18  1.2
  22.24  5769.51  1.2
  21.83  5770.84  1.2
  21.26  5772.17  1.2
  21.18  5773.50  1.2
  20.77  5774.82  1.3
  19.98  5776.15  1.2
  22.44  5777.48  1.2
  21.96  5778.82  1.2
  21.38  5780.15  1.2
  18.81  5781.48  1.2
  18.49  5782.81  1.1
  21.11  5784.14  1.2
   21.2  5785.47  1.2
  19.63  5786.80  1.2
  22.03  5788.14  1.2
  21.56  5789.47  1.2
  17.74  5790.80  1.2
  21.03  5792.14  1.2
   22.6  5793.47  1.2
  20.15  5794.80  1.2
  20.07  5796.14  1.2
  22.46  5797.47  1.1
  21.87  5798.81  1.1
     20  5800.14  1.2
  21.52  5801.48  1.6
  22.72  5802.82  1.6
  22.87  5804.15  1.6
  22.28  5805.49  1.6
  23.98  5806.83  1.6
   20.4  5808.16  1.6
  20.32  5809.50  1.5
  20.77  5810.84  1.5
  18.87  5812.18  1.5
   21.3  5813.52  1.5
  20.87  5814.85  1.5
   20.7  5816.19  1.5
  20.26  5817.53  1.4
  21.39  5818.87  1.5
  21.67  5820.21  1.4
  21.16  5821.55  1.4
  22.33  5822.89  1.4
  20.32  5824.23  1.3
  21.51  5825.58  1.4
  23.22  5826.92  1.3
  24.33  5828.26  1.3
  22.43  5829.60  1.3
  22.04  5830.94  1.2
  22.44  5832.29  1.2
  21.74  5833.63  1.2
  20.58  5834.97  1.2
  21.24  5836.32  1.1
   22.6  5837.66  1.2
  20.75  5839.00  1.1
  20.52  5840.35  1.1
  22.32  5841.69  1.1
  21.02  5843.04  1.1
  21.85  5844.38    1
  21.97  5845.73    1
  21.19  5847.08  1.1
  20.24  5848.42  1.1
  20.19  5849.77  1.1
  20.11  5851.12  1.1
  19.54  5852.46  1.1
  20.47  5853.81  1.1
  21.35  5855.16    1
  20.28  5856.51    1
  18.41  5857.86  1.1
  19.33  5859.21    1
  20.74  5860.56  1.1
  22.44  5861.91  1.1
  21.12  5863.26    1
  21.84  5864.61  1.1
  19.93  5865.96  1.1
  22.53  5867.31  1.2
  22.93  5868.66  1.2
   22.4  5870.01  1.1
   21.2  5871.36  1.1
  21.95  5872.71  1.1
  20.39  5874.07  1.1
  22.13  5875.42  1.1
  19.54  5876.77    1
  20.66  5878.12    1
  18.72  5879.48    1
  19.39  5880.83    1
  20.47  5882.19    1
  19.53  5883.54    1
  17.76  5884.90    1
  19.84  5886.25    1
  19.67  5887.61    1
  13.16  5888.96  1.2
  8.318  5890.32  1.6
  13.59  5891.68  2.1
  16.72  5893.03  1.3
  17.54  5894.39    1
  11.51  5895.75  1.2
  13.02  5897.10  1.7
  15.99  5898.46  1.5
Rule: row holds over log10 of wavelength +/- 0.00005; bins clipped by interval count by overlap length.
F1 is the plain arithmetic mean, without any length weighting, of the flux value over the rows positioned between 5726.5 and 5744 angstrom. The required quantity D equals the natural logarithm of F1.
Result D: 3.044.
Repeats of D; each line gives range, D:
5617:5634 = 3.009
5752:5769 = 3.031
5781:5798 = 3.022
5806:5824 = 3.048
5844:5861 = 3.017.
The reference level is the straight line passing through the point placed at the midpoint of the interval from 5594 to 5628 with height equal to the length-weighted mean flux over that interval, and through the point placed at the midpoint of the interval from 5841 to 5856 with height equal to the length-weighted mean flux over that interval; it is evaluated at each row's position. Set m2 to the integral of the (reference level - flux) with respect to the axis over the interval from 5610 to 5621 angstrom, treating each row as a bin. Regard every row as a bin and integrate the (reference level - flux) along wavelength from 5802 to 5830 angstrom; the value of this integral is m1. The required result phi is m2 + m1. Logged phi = -24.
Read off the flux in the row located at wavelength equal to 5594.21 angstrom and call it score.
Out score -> 17.24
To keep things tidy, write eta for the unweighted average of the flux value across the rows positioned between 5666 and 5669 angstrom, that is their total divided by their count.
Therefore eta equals 19.5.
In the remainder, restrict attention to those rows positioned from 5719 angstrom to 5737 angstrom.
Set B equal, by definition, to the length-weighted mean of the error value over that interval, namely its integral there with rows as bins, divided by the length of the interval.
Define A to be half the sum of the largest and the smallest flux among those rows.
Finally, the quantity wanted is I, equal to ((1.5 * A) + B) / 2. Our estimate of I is 15.9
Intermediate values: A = 20.4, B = 1.24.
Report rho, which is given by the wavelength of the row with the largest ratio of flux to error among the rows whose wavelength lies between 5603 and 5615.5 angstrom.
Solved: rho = 5613.57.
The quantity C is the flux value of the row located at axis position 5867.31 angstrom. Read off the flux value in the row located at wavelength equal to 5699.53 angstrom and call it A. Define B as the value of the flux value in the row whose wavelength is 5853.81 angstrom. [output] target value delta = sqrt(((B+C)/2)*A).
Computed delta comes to 20.9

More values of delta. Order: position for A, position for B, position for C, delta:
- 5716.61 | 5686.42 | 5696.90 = 21.0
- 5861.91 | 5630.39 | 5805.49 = 21.8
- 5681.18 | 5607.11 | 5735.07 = 20.5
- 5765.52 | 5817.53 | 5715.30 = 20.7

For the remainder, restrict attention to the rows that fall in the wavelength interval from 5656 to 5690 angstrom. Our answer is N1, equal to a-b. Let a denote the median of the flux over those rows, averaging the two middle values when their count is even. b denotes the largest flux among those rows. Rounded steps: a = 20.1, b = 23.46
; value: -3.39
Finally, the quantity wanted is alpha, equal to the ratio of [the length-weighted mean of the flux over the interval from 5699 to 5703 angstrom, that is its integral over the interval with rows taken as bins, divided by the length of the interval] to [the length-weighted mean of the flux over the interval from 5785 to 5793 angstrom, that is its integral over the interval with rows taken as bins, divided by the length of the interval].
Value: 0.93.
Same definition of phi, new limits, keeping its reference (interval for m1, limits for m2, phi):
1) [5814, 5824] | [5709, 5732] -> 0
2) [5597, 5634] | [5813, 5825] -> -13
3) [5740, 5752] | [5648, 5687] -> -7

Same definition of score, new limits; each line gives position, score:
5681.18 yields 21.88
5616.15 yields 15.01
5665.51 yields 20.88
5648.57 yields 20.89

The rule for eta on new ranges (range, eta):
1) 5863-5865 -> 21.5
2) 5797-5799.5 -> 22.2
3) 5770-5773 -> 21.5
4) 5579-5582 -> 20.7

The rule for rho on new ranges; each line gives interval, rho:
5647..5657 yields 5649.87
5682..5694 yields 5685.11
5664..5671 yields 5665.51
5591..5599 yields 5596.79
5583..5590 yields 5583.92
